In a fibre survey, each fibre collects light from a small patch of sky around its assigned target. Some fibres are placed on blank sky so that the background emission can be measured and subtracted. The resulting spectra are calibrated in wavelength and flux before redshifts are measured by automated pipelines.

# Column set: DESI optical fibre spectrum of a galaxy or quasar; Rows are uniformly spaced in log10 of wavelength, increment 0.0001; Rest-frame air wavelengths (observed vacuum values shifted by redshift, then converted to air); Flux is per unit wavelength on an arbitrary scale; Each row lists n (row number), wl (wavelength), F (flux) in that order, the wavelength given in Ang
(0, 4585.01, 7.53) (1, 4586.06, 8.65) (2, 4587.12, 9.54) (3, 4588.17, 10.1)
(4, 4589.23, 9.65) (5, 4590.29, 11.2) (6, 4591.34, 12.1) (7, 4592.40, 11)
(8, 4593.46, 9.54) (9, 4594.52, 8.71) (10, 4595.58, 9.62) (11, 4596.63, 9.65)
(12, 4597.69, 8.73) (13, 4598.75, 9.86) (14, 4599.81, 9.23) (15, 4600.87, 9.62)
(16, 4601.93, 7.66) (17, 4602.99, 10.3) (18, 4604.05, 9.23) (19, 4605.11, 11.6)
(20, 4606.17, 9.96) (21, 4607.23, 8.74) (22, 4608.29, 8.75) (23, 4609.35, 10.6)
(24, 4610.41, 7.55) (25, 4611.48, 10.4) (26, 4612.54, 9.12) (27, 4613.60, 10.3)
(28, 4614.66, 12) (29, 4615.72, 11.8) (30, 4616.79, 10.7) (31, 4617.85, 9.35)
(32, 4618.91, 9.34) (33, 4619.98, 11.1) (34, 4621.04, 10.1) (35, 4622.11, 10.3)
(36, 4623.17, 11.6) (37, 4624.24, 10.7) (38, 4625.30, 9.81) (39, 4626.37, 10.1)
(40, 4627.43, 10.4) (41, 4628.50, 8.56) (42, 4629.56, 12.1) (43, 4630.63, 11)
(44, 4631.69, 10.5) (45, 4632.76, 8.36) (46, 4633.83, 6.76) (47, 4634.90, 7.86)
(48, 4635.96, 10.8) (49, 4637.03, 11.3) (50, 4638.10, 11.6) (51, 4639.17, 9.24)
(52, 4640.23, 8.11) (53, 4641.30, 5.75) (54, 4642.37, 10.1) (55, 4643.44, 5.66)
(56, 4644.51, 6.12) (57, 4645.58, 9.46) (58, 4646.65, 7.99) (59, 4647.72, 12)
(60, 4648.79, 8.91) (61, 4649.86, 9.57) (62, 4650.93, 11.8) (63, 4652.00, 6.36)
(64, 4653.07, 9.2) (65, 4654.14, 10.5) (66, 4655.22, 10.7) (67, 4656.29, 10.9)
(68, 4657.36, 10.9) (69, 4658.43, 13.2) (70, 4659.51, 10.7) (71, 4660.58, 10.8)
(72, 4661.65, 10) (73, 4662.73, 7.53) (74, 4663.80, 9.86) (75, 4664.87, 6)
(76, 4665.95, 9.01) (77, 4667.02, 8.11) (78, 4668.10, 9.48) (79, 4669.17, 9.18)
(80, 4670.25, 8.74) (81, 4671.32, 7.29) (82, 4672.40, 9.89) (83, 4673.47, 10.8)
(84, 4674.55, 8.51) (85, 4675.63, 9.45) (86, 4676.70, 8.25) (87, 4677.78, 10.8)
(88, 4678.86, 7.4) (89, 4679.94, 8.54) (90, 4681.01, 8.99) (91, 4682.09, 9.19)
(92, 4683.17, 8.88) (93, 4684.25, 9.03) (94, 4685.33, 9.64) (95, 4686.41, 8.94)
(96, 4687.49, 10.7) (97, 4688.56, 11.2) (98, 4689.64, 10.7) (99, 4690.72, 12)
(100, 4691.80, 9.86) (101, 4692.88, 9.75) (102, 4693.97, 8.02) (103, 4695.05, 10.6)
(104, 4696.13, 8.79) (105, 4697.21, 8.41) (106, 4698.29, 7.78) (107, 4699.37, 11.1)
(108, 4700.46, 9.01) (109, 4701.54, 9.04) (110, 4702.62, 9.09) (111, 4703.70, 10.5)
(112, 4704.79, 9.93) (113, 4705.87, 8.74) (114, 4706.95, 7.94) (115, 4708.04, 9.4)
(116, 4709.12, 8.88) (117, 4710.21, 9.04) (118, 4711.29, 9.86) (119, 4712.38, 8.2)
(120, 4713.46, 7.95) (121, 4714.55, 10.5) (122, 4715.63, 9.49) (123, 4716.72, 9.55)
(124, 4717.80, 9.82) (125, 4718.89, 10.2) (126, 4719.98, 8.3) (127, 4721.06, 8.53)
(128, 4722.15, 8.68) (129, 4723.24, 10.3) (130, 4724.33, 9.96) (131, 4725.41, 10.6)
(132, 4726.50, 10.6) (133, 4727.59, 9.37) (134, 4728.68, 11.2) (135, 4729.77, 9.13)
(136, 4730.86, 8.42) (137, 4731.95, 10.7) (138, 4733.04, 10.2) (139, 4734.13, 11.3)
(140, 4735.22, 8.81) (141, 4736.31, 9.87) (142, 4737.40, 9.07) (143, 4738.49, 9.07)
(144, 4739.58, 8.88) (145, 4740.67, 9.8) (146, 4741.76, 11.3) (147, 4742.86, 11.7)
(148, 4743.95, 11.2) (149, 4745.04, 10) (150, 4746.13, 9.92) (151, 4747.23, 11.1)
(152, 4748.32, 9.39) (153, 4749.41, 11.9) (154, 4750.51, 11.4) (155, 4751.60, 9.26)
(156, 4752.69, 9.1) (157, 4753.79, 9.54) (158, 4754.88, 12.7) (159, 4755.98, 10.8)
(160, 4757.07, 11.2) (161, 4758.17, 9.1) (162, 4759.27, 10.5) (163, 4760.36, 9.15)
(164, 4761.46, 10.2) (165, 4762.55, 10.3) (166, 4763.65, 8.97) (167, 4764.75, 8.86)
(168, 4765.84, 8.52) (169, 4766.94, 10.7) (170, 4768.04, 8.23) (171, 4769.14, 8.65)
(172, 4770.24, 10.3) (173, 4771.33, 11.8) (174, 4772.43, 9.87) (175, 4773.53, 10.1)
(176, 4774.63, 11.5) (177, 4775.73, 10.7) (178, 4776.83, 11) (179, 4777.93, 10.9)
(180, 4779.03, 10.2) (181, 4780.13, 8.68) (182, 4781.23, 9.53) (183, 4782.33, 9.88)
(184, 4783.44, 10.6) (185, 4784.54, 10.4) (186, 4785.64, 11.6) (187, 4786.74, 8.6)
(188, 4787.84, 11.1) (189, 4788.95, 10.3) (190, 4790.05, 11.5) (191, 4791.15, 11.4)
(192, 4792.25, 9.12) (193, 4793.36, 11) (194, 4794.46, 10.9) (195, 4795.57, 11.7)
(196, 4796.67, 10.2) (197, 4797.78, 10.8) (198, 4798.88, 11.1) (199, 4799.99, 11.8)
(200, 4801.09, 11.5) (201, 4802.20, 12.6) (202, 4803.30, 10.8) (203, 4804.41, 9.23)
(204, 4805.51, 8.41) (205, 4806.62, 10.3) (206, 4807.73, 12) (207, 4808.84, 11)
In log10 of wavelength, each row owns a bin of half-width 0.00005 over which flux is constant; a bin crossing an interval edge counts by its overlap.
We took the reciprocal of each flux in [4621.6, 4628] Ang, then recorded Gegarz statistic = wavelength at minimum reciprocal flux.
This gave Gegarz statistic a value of 4623.17 Ang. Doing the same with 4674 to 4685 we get 4677.78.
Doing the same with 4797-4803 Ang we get 4802.20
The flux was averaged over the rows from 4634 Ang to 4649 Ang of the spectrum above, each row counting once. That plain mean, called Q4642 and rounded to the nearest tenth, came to 8.9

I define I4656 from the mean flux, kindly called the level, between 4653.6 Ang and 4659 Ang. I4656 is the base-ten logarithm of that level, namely 1.05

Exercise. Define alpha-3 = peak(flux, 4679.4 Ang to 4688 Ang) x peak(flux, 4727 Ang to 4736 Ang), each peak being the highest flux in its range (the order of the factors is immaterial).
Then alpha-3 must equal 121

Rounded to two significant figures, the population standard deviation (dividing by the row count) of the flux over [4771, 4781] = 0.89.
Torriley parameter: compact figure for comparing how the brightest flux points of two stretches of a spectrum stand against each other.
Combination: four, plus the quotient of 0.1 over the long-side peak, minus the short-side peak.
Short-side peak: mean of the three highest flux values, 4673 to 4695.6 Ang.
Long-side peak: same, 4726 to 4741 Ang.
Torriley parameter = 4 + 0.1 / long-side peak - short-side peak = -7.32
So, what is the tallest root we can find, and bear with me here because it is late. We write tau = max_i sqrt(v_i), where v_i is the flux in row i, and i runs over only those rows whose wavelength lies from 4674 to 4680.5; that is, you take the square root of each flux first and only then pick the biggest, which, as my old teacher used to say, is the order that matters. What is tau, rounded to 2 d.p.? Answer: 3.29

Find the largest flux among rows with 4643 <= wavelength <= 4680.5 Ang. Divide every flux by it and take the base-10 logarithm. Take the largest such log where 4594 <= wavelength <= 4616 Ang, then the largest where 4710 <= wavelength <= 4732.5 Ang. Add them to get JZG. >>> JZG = -0.113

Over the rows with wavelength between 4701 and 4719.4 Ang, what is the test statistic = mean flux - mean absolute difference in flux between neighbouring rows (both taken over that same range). 8.48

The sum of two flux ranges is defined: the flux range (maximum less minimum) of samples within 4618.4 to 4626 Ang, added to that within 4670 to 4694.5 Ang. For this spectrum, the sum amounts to 7.0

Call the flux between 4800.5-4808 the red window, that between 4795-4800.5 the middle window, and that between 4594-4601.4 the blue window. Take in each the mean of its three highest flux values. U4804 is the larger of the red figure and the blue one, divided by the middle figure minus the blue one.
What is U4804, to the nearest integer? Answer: 7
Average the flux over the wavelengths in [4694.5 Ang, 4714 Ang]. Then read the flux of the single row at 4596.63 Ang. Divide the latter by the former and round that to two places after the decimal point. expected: 1.06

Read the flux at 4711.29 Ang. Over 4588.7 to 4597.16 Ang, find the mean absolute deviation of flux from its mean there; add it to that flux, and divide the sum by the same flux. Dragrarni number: 1.10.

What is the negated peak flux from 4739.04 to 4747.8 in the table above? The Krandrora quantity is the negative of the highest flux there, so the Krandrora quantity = -11.7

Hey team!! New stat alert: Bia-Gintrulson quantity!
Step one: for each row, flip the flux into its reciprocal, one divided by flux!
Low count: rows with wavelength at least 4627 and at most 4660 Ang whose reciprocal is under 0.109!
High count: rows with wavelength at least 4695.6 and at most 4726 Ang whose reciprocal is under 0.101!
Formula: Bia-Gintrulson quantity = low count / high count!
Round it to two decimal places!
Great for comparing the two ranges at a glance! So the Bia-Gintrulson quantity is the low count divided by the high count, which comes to 2.50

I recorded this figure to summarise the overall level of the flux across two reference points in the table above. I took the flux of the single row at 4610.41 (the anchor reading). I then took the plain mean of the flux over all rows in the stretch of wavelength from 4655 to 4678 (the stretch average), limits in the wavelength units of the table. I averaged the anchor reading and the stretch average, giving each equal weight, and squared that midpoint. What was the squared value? 73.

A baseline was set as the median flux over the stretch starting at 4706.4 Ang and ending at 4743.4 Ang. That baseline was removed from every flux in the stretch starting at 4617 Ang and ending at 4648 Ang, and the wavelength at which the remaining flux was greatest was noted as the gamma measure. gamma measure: 4629.56 Ang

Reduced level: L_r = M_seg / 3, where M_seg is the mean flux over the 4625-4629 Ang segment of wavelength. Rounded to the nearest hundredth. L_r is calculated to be 3.24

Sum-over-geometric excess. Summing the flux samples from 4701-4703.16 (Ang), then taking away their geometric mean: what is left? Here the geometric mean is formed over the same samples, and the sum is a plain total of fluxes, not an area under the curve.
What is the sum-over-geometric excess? 9.1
